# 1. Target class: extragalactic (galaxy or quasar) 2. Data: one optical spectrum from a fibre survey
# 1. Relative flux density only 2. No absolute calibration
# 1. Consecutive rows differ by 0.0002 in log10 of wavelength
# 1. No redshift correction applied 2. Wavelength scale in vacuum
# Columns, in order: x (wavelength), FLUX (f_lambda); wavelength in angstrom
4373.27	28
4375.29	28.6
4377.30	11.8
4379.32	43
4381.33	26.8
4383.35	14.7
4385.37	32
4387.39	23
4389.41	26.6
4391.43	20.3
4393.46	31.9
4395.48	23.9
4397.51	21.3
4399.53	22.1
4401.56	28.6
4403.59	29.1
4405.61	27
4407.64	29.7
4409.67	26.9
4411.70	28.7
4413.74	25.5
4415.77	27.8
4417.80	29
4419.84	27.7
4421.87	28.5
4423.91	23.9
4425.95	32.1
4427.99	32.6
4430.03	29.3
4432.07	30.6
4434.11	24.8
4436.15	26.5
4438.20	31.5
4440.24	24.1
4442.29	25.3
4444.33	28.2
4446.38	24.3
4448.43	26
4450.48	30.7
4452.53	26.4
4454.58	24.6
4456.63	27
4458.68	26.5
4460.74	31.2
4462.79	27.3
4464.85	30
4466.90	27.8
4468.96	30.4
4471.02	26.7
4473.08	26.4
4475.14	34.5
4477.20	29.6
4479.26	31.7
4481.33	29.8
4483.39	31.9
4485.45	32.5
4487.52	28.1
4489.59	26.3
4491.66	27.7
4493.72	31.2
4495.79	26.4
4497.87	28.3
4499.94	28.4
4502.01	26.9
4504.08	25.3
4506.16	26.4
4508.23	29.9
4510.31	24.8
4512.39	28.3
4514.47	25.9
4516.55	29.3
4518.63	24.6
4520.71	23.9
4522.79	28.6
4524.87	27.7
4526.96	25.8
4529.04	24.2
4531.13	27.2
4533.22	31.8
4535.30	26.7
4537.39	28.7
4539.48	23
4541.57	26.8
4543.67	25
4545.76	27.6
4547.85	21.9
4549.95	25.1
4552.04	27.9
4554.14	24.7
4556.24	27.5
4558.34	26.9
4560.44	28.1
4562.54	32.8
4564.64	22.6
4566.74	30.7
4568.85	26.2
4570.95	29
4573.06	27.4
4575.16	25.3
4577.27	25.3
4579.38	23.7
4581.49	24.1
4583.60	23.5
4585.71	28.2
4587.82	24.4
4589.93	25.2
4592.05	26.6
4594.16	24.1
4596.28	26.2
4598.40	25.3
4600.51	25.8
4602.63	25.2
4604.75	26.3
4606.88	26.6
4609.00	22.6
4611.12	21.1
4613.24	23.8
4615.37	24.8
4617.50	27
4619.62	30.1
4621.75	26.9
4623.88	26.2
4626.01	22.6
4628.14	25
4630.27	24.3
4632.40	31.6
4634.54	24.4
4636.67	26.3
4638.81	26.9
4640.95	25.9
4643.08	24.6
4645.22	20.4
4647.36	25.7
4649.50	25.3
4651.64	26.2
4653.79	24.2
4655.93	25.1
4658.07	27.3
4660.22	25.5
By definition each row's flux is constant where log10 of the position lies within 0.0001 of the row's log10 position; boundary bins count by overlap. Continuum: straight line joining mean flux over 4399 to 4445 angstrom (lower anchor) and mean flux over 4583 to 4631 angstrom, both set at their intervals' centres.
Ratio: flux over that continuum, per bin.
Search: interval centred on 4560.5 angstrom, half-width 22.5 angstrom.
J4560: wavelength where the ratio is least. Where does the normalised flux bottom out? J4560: 4547.85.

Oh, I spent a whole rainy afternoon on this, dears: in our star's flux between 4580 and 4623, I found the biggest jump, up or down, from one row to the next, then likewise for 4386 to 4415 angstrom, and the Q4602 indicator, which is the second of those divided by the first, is 2.5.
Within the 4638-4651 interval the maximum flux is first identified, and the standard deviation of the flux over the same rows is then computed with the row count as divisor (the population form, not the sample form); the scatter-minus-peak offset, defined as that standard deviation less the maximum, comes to -25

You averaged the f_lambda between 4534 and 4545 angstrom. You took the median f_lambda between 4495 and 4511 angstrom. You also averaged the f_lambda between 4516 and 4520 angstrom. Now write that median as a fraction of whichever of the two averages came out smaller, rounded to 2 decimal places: 1.02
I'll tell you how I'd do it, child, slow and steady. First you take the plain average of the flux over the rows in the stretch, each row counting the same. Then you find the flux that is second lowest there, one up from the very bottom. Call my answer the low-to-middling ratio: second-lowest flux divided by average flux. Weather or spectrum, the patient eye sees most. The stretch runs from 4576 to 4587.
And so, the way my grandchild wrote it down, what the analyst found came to 0.95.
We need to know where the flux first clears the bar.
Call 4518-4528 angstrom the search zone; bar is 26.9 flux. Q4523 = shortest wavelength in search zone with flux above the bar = 4522.79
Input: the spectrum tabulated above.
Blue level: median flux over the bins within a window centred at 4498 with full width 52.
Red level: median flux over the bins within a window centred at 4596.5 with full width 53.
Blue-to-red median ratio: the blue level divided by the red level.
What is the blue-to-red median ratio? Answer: 1.12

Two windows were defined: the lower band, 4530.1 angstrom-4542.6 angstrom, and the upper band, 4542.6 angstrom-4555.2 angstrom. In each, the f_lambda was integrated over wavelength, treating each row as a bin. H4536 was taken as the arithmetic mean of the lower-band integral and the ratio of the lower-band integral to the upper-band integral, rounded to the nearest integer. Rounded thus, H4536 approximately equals 172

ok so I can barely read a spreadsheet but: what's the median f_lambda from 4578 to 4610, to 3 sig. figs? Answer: 25.2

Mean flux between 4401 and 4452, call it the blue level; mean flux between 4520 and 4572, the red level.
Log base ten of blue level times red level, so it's 2.87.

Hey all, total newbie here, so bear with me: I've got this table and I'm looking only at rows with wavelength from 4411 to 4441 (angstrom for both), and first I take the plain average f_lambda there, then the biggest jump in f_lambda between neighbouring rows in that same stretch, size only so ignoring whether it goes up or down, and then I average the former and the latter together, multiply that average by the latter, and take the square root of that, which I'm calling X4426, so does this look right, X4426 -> 12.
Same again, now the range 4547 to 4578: 14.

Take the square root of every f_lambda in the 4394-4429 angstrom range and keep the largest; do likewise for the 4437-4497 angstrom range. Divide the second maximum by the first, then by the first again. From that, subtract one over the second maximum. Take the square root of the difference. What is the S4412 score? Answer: 0.10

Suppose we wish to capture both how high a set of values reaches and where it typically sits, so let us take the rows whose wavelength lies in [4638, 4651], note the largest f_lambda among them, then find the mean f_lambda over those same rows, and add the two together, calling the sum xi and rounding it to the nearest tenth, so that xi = 51.7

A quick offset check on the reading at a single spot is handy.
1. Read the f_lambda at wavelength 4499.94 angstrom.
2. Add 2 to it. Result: 30.4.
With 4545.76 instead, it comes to 29.6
